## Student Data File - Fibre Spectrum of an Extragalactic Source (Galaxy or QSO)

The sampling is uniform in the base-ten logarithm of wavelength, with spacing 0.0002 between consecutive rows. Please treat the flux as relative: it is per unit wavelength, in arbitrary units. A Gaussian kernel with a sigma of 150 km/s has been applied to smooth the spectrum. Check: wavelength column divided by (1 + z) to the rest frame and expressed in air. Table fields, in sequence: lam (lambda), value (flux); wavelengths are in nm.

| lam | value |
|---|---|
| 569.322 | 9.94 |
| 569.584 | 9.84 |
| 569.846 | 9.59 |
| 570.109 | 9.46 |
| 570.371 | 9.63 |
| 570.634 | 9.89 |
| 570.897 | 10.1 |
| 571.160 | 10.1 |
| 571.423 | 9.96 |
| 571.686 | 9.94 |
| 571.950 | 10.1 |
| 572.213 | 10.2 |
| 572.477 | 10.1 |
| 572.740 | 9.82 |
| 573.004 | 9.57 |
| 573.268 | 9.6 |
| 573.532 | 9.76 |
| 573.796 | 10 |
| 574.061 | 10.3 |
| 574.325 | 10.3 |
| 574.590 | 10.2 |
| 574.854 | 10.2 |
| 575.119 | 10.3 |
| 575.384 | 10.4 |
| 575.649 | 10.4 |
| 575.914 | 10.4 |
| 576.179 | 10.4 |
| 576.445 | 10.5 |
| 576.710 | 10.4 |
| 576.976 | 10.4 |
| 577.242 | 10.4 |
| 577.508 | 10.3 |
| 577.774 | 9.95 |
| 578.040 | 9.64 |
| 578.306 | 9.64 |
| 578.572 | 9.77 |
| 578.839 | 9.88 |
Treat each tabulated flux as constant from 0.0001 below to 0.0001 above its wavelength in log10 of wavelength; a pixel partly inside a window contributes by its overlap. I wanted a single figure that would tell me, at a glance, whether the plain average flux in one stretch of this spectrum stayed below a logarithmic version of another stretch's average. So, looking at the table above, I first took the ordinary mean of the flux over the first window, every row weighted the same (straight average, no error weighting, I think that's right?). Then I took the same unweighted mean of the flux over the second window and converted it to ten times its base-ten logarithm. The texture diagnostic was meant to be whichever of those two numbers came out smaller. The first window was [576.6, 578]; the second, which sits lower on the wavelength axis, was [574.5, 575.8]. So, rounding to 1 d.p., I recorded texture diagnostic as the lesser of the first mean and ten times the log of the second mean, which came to 10.1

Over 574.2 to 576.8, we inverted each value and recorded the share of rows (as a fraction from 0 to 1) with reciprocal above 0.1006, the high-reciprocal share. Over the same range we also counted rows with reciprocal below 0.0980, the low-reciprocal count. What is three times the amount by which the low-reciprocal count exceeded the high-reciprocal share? 24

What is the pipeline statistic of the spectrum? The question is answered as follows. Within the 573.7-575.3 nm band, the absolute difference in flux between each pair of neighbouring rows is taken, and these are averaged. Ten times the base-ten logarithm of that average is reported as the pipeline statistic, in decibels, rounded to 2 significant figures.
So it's -10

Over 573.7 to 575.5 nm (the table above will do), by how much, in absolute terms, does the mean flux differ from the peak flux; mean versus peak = 0.16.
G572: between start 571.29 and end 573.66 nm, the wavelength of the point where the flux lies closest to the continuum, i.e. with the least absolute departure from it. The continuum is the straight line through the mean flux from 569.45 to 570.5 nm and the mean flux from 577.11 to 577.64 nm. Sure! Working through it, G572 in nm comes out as 572.740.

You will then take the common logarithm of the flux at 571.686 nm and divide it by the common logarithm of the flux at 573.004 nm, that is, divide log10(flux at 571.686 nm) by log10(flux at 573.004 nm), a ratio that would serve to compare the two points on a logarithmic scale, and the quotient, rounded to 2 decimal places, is 1.02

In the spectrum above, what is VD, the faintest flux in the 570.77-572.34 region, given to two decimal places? 9.94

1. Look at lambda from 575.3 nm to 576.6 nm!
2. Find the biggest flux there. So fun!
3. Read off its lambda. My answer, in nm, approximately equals 576.445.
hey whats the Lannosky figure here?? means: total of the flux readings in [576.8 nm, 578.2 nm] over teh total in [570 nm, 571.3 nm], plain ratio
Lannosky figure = 1.0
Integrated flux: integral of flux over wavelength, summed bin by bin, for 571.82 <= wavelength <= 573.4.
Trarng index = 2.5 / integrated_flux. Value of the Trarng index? 0.16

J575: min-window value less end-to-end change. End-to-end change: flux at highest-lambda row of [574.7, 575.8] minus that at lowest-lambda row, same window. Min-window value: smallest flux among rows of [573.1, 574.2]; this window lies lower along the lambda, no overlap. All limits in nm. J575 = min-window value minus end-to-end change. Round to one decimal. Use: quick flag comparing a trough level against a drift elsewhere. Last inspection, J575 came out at 9.4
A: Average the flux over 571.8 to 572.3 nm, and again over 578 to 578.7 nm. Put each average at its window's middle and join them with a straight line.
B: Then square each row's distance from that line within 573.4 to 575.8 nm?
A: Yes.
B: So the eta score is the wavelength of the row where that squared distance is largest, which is 575.649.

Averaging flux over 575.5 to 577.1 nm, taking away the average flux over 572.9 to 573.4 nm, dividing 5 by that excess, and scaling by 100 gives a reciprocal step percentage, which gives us 601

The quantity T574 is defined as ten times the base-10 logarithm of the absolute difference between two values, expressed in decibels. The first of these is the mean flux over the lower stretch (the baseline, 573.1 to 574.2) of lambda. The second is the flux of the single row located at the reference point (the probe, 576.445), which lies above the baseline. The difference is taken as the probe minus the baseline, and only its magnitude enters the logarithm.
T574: -2.3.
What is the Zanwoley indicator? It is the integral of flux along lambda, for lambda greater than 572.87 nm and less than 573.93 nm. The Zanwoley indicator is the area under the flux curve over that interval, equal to 10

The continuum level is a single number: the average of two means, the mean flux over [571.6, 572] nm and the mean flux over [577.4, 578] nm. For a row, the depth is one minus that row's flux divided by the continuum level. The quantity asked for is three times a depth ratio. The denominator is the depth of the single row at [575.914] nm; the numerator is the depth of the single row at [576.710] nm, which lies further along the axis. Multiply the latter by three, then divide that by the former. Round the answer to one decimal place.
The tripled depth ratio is 3.0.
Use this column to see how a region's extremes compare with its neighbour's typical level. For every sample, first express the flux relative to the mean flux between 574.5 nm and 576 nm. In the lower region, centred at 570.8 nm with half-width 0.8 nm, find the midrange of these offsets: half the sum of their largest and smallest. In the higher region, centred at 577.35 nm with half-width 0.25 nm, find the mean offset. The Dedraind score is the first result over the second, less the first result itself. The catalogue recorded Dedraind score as -16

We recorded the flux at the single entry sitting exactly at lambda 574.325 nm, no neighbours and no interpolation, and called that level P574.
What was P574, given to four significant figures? 10.30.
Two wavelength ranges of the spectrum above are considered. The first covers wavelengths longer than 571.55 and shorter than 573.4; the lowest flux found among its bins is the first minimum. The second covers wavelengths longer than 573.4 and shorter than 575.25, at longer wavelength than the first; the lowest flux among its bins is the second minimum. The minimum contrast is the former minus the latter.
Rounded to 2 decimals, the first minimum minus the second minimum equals -0.19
